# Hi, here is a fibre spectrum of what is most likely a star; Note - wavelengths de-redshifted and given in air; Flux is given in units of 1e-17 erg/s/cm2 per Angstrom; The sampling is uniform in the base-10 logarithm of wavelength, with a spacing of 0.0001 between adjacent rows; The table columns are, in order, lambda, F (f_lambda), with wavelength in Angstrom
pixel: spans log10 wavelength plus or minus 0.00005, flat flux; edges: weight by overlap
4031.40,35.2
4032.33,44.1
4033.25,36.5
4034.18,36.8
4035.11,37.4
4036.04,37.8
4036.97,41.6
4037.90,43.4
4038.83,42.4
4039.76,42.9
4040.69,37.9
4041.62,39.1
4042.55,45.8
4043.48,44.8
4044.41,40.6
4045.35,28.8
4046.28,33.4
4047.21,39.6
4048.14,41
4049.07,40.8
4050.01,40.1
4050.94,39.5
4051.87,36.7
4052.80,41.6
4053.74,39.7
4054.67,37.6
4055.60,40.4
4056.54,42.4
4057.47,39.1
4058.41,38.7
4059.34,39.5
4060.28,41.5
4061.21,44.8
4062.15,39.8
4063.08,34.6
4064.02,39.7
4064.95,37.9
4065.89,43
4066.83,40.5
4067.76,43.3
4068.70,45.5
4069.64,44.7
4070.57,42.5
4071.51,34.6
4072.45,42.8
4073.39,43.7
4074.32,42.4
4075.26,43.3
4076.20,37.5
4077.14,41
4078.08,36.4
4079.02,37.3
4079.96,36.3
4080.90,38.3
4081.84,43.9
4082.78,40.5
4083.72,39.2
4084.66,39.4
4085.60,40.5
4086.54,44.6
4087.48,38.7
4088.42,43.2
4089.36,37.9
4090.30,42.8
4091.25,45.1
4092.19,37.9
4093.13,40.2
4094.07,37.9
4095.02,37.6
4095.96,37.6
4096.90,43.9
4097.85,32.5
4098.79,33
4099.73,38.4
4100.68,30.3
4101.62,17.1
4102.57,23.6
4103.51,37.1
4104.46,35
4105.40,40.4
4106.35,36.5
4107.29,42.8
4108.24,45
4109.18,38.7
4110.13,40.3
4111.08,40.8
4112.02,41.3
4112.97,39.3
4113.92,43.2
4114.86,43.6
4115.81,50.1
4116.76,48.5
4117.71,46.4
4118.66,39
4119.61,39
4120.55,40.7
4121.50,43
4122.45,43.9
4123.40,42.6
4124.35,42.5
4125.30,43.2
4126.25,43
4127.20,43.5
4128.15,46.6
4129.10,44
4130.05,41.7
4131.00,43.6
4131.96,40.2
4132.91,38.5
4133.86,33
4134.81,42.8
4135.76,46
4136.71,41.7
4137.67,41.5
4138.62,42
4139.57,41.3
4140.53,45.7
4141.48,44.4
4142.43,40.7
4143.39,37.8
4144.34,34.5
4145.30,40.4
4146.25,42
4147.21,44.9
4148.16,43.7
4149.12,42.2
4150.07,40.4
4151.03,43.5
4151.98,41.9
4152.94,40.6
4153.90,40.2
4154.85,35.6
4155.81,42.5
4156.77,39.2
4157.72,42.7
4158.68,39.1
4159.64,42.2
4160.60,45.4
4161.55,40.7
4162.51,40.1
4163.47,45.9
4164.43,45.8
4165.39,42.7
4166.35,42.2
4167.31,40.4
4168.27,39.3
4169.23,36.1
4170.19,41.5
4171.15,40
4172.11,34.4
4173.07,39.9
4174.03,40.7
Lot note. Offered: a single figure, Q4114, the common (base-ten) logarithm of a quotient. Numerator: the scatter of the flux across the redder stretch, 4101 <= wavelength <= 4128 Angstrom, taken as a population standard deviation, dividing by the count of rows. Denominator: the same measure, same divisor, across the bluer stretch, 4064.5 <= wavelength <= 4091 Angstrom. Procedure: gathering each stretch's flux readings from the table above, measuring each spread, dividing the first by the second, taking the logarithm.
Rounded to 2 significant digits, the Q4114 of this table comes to 0.35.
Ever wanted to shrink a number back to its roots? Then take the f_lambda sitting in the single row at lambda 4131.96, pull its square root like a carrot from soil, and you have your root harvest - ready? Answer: 6.34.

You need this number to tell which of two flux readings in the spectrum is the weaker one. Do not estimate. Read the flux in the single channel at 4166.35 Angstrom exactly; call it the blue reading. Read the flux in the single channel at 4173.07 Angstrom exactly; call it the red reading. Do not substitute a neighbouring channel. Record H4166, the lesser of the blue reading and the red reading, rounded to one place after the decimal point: 39.9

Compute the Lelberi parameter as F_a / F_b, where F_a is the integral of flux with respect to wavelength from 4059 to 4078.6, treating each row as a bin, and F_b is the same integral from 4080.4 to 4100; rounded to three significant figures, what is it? 1.03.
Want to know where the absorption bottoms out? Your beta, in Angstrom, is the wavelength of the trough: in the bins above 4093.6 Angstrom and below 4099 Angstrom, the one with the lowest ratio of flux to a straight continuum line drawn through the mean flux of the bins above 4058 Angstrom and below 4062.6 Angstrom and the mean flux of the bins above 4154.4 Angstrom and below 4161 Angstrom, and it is 4097.85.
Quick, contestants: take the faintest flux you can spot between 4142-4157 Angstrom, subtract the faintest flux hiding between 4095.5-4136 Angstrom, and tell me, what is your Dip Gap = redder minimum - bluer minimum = 17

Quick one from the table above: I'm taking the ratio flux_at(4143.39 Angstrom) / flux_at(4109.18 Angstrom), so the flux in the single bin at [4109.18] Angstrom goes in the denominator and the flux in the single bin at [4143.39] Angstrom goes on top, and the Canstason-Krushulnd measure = 0.977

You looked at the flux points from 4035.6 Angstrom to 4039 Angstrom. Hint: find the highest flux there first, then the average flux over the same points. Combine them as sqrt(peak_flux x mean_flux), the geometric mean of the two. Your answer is 42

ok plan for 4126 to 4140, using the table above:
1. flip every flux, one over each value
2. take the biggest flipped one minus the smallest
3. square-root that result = 0.09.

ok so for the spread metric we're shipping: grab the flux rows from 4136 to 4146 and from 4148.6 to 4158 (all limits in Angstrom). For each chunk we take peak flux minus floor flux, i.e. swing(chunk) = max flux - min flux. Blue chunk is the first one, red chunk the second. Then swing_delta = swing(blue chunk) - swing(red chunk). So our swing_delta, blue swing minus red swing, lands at 3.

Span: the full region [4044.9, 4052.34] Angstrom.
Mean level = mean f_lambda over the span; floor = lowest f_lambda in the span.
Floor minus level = -9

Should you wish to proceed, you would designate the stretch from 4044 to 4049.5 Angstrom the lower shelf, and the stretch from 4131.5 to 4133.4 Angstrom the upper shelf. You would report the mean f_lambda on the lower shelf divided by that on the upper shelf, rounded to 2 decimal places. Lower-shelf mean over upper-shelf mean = 0.95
